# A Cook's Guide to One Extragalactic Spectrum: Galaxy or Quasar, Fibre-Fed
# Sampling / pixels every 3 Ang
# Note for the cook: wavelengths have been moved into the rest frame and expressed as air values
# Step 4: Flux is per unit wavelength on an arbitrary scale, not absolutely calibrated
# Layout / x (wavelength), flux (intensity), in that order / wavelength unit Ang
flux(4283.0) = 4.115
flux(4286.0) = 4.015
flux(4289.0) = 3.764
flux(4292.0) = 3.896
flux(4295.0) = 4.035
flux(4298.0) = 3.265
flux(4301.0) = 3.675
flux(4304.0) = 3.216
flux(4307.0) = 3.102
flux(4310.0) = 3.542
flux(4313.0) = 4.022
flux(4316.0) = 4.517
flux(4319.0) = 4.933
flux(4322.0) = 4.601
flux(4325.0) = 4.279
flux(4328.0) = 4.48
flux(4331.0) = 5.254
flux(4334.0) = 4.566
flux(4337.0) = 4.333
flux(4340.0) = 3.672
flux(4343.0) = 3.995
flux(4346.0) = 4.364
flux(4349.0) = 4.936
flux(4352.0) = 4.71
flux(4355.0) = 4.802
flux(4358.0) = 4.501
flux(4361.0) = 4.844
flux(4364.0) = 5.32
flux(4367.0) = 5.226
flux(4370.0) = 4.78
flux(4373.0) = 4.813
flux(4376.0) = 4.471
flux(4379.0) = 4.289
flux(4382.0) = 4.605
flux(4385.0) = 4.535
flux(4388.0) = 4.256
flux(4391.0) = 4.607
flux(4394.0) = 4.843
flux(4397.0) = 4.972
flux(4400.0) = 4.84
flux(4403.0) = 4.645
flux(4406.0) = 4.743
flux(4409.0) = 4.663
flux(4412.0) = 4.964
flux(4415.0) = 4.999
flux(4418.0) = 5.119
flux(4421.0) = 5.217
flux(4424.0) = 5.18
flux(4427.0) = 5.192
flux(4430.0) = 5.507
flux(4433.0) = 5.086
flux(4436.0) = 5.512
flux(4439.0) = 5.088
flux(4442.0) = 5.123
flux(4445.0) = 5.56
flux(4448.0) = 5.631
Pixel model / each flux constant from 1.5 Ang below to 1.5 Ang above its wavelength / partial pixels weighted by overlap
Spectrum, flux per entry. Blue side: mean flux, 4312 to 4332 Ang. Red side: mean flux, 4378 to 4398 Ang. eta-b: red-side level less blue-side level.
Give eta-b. 0.00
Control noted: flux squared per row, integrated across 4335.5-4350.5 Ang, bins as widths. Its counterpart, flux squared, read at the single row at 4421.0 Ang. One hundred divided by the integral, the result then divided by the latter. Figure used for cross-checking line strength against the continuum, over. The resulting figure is 0.013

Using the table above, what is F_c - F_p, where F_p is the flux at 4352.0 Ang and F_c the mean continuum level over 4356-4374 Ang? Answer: 0.20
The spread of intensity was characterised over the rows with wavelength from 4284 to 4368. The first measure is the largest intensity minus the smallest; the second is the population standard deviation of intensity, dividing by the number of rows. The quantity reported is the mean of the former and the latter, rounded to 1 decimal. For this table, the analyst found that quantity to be 1.4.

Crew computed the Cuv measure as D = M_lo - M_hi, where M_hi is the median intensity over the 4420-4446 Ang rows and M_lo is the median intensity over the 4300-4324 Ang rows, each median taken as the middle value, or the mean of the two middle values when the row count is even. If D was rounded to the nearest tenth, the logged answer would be -1.3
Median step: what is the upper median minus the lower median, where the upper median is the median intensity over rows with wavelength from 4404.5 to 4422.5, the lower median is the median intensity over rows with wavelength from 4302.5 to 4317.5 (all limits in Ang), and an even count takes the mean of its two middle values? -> 1.4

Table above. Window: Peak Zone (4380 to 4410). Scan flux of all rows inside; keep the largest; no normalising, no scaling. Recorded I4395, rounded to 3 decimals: 4.972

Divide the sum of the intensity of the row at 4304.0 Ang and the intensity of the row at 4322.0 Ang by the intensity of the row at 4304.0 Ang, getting 2.43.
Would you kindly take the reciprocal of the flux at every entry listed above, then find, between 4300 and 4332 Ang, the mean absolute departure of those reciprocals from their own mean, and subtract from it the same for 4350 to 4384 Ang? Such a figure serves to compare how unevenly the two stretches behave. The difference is 0.026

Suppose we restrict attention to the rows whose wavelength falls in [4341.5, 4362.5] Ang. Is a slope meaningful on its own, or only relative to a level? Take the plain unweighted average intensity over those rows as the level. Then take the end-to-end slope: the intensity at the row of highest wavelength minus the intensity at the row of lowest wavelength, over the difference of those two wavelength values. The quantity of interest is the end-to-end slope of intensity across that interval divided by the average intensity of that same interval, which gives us 0.010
